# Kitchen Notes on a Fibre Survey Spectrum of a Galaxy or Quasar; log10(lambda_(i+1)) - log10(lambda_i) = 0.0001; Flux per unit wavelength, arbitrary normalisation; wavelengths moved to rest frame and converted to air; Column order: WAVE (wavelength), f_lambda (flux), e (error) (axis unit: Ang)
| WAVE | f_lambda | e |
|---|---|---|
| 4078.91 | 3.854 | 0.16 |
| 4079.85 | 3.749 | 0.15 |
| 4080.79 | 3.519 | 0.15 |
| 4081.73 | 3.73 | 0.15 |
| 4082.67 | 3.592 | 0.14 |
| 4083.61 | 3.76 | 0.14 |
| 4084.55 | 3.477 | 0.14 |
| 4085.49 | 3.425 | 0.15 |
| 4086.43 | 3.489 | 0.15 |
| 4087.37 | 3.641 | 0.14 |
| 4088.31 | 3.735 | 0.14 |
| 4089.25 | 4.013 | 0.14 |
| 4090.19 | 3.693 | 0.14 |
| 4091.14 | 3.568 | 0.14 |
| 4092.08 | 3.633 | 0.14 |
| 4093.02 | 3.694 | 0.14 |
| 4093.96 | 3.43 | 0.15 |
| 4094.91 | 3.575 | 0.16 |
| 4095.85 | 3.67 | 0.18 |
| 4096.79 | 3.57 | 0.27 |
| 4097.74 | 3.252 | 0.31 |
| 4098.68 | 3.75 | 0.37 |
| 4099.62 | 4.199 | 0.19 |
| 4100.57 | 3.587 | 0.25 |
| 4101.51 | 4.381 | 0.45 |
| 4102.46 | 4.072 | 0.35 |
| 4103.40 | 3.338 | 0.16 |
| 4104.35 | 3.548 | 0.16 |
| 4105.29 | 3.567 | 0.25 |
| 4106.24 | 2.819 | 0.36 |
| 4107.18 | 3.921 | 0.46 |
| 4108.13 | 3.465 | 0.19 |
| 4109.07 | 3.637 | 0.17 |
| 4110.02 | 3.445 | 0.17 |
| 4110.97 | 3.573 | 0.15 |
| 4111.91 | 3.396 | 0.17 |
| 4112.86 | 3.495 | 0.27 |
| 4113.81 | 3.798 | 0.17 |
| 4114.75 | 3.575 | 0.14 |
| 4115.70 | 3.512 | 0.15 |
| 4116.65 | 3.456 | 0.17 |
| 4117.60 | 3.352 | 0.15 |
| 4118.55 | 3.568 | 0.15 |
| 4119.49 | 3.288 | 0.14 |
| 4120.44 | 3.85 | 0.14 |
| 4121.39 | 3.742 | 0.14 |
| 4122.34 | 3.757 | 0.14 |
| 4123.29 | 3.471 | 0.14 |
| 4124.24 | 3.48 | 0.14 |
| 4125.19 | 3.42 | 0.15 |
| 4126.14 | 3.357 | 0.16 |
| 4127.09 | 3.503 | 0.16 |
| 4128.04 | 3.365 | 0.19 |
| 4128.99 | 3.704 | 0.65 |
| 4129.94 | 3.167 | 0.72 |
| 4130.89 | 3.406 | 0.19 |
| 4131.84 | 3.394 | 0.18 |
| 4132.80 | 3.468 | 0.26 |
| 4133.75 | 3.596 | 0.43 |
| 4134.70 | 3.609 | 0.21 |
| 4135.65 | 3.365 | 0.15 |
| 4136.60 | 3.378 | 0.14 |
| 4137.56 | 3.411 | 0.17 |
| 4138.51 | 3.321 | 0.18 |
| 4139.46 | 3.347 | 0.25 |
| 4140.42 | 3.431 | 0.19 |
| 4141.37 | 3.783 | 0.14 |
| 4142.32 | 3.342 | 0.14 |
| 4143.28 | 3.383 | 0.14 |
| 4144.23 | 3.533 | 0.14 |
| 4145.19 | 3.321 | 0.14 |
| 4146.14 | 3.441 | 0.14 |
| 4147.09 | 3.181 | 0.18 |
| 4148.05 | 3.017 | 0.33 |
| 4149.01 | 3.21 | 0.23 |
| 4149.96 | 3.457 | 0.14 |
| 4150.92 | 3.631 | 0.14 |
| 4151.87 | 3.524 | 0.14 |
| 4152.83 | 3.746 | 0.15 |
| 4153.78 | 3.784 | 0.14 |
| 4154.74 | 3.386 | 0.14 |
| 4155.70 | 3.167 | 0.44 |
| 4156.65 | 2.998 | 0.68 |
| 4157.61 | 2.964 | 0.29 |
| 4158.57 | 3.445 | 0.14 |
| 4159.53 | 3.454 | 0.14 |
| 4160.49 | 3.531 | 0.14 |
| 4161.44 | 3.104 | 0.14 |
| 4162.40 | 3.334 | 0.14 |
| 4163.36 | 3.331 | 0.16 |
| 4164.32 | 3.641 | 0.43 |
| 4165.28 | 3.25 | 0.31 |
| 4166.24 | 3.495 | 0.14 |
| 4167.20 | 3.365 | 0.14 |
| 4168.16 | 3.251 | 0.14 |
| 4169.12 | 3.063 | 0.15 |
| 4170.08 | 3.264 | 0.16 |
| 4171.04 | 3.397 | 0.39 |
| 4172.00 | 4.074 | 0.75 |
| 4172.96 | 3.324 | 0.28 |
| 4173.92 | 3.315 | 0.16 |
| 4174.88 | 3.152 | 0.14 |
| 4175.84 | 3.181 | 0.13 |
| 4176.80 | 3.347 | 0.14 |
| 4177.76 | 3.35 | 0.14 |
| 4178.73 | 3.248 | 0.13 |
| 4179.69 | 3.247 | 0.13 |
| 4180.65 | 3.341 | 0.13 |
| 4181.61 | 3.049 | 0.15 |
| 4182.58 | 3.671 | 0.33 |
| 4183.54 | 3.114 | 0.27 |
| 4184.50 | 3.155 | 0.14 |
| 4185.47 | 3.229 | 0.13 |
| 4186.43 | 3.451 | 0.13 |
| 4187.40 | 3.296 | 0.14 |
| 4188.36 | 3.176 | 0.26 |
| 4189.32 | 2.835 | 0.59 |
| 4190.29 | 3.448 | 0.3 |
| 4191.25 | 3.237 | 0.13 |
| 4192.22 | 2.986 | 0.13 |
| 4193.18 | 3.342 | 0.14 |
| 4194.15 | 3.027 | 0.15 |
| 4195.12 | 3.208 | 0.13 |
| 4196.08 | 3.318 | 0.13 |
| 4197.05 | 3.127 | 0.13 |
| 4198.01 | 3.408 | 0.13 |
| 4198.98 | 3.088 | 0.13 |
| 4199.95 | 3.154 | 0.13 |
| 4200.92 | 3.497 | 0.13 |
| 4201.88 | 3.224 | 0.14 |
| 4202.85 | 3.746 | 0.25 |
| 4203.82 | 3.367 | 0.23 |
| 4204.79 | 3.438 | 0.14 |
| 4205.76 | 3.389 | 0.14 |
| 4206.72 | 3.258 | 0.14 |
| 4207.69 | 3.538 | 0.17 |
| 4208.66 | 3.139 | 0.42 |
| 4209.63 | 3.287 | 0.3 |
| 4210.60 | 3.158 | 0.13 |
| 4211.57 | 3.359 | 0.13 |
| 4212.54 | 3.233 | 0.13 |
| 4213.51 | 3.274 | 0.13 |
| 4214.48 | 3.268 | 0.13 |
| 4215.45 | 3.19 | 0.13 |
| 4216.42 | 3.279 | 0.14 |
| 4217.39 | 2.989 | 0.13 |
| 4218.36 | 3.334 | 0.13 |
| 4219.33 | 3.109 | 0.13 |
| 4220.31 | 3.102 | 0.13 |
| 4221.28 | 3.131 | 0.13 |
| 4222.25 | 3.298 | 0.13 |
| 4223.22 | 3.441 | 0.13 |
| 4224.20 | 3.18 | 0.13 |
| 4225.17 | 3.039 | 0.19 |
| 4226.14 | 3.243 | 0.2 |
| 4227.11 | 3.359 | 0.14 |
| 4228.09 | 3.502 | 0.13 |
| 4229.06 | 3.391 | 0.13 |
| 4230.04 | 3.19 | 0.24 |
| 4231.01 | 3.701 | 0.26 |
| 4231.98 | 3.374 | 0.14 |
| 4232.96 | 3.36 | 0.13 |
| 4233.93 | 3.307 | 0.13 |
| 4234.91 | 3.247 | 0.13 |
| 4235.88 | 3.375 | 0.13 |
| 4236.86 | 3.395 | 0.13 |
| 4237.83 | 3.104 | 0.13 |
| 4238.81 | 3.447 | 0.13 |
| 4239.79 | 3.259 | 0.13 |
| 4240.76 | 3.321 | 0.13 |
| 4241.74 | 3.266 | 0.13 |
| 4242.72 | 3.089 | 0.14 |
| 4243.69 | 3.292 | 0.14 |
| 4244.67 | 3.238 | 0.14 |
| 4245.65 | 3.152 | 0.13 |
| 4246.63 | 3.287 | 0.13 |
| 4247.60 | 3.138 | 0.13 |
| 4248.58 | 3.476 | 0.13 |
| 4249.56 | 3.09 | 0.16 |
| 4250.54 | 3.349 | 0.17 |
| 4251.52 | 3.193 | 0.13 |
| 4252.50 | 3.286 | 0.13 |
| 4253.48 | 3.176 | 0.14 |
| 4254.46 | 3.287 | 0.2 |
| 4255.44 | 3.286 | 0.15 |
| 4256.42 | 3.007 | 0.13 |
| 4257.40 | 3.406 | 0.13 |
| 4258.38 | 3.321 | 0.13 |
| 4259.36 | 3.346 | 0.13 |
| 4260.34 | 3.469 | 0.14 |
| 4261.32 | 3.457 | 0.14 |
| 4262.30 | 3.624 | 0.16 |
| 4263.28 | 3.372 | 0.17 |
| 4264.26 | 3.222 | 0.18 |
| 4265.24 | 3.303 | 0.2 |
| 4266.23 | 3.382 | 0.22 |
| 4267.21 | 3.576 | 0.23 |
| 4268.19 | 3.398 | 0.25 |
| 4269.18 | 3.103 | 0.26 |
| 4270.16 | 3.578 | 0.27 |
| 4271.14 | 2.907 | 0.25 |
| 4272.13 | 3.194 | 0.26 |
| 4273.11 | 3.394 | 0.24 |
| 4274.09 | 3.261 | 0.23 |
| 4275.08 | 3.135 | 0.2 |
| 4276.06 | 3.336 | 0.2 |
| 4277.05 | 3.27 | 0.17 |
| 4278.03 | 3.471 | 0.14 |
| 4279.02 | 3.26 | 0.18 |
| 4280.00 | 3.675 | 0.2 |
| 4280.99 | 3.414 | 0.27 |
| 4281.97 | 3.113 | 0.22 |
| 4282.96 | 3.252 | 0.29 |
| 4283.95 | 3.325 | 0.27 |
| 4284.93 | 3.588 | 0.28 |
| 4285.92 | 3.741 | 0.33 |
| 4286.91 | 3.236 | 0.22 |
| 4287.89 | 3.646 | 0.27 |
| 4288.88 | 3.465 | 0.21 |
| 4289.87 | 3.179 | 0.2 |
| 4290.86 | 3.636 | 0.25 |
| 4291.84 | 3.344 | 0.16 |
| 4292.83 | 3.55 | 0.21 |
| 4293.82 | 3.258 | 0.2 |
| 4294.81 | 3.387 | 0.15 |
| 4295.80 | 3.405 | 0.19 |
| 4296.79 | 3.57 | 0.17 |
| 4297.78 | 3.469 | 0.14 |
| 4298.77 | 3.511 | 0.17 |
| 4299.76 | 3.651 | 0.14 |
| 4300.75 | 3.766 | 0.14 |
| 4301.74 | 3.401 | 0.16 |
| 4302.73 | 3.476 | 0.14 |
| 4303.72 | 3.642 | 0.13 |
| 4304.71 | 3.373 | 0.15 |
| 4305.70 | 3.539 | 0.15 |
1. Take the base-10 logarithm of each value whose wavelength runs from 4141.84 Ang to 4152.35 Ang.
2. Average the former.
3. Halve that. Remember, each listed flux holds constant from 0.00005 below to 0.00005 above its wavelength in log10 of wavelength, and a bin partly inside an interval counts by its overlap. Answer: 0.263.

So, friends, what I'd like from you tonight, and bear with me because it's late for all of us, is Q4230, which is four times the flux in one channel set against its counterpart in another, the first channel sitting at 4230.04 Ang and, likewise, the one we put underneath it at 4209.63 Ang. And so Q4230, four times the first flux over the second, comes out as 3.88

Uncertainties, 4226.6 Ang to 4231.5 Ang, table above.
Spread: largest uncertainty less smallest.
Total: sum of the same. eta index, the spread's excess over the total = -0.77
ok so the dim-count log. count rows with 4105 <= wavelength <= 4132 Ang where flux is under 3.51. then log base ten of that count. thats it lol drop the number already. 1.23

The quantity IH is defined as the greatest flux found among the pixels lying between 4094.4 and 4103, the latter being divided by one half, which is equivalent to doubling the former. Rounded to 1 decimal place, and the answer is 8.8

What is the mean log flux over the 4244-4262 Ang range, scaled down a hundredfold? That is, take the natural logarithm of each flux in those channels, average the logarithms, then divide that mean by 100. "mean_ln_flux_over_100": 0.0119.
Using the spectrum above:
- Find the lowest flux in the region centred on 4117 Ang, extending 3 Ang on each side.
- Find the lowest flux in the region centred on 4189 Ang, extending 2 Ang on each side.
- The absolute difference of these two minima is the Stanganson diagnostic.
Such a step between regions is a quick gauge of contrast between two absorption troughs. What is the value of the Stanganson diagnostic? 0.45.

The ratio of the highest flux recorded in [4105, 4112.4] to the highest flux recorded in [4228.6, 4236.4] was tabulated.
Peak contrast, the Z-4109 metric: 1.06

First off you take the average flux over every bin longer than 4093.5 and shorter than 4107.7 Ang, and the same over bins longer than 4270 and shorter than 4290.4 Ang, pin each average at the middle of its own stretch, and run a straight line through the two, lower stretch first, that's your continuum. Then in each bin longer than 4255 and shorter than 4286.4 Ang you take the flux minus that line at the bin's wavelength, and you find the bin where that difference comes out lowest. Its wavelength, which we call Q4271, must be 4271.14 Ang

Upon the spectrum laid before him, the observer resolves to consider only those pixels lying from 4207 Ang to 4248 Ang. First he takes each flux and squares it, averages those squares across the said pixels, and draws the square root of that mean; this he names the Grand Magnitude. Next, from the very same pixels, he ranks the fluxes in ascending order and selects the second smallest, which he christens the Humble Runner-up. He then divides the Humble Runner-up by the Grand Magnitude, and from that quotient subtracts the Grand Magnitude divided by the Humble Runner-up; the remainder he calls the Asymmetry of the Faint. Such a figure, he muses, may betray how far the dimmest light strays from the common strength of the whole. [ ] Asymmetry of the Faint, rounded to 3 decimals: -0.149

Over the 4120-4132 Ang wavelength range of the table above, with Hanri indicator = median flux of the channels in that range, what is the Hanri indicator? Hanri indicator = 3.47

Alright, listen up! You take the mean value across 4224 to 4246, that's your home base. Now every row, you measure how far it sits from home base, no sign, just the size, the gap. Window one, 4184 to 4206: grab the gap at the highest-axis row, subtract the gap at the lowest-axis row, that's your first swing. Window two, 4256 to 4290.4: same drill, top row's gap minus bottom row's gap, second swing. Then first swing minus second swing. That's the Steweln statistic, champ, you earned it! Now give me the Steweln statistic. 0.12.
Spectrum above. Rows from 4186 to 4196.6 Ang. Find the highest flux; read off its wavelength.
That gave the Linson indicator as 4186.43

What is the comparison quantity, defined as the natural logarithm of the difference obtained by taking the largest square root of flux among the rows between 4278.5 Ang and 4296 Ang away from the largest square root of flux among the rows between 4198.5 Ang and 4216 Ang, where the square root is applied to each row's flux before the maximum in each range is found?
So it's -6.7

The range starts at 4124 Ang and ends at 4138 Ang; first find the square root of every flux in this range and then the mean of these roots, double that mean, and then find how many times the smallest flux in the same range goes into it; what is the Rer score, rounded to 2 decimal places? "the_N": 1.17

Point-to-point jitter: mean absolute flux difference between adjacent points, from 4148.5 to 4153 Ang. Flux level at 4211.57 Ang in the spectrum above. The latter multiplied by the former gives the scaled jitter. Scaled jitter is 0.63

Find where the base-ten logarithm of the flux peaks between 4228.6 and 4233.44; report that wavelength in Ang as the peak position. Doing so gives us 4231.01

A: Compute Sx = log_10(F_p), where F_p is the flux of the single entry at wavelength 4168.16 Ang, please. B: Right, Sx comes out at 0.51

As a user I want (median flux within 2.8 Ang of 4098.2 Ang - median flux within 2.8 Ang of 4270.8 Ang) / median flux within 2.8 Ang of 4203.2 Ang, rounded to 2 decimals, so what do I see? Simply 0.10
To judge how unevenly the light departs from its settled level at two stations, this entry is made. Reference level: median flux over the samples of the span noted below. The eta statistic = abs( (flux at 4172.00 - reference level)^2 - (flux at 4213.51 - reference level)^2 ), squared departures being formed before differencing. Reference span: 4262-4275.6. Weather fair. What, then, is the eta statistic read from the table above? 0.54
